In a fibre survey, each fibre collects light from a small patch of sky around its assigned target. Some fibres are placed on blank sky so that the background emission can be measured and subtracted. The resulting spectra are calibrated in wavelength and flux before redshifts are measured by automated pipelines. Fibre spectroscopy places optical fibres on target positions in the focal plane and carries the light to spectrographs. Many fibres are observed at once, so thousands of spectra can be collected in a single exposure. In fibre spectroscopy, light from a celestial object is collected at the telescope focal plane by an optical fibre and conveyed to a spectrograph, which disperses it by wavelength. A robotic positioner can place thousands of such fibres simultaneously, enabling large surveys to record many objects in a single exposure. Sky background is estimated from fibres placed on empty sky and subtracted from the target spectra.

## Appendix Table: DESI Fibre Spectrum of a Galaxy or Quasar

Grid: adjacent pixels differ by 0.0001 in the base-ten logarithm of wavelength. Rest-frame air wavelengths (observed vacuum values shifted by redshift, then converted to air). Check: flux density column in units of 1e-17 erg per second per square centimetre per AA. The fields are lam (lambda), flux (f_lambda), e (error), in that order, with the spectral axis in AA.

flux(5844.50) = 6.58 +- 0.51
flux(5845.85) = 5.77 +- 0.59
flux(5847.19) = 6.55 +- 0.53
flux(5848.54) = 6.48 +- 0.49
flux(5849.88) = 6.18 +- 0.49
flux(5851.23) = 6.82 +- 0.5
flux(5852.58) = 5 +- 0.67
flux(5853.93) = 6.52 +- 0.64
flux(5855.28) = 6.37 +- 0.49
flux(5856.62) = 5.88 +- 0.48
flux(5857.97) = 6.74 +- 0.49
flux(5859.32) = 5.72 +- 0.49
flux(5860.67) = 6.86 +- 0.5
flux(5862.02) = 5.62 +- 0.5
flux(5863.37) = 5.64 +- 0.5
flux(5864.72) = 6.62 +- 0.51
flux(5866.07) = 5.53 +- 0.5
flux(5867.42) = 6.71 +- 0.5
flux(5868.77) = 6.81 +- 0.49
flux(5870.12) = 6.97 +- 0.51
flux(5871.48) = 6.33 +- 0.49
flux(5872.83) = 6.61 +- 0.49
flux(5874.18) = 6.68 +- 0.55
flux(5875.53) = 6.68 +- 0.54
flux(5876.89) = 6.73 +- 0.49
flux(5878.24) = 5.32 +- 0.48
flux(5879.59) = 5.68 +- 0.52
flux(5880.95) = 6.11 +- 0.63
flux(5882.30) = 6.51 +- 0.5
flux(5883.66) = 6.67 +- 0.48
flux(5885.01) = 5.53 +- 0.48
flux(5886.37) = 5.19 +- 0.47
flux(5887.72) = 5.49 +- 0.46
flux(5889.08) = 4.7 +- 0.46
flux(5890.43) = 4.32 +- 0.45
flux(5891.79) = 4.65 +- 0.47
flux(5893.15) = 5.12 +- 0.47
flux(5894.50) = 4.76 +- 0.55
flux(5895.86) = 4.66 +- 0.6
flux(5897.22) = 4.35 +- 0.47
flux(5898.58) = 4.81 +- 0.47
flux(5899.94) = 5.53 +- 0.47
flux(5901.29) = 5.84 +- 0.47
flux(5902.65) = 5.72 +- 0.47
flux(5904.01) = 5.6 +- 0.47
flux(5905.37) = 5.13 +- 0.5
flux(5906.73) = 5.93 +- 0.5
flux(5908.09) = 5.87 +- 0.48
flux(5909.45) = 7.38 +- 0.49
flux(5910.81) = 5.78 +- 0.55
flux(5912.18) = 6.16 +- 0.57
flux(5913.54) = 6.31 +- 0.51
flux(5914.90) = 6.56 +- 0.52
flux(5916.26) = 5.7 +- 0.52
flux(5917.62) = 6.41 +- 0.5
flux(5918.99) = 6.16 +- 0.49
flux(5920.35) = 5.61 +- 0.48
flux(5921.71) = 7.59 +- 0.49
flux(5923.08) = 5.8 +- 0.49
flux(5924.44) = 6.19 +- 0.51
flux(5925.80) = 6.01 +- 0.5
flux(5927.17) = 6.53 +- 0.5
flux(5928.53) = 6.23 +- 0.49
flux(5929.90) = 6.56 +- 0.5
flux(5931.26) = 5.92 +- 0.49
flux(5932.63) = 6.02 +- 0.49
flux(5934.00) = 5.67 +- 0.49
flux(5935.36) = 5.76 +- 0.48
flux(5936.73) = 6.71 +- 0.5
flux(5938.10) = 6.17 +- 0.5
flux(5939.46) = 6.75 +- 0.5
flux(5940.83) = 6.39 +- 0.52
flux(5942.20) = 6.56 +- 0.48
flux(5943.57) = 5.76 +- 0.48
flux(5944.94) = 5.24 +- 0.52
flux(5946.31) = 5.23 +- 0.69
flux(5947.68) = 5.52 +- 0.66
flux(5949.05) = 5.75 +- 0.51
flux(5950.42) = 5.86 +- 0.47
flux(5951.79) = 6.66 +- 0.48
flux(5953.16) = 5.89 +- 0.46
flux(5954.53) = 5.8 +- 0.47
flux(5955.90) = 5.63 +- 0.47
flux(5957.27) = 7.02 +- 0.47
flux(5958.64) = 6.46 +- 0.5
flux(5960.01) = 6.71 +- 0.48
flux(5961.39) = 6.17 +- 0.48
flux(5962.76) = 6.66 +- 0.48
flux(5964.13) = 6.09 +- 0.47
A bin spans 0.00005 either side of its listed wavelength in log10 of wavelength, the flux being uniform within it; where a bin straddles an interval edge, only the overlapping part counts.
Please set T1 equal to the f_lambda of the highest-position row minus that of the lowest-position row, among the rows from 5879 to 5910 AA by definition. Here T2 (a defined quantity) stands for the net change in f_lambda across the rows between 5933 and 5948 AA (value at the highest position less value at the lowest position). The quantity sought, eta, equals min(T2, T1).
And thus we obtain -0.15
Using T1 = 1.70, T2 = -0.15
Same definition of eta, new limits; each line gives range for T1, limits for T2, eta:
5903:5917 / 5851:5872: -0.49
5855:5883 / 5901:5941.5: 0.14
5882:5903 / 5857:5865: -0.79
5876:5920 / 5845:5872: -0.57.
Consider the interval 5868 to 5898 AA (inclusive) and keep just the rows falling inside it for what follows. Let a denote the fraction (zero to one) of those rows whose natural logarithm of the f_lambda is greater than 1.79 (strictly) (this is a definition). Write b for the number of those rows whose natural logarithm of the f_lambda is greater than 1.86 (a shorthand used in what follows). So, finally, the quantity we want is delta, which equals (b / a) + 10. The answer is 28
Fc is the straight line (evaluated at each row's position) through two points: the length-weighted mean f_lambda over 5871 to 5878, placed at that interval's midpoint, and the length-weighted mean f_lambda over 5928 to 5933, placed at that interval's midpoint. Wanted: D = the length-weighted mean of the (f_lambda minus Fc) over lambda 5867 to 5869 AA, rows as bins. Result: 0.2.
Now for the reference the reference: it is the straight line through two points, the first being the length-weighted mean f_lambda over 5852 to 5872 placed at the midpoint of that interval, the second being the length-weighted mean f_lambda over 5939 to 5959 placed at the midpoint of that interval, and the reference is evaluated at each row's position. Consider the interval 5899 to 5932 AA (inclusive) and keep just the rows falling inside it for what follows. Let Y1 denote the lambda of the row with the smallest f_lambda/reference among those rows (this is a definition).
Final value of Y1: 5905.37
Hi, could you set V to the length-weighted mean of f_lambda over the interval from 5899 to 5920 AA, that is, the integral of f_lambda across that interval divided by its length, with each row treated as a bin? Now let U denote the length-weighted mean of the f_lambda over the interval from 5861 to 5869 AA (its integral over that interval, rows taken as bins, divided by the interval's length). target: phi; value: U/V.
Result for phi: 1.028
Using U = 6.2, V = 6.0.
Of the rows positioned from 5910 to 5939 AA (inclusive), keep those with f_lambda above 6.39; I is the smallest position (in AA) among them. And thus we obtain 5914.90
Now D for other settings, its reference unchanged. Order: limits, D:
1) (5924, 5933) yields 0.0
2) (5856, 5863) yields -0.5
